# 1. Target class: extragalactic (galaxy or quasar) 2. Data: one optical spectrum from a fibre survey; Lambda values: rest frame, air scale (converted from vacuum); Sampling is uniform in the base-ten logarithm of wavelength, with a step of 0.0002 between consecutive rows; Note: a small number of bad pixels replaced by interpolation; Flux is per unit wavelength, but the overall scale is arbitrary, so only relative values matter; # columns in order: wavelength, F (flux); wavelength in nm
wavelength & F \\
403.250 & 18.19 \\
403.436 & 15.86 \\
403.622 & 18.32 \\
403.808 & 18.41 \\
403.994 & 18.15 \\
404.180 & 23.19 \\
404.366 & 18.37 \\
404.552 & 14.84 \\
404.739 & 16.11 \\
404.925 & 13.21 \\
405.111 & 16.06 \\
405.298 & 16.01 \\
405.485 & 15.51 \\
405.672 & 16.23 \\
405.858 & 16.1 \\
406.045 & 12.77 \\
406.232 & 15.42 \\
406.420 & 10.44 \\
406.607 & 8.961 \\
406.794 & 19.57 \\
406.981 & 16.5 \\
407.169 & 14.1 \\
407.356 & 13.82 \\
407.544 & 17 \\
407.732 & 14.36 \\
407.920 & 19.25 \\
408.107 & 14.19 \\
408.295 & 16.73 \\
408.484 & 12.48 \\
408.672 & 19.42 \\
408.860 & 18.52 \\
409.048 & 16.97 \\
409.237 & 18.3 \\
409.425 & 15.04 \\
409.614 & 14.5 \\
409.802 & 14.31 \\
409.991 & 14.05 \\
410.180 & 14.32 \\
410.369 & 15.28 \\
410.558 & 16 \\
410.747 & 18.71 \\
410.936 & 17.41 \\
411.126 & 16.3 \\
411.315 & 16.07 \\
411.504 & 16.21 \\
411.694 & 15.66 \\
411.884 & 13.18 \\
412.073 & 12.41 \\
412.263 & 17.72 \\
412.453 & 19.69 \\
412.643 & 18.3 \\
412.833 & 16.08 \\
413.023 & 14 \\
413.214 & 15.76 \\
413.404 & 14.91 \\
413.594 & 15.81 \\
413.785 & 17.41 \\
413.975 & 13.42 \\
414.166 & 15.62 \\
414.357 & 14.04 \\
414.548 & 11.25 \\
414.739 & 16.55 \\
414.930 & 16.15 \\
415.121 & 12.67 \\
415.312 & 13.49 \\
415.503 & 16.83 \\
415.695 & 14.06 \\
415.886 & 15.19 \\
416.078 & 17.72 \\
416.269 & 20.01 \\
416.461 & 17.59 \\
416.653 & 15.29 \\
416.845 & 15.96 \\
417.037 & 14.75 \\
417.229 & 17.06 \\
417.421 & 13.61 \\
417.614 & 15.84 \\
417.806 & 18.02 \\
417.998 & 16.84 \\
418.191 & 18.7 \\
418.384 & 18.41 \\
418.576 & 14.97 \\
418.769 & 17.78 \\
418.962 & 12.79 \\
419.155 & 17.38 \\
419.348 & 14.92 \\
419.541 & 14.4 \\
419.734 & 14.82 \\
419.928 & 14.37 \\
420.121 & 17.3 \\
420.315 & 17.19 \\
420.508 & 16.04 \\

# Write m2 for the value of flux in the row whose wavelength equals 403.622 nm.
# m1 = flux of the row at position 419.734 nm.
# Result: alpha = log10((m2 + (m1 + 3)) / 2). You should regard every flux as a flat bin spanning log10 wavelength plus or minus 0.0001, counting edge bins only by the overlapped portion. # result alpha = 1.257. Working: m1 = 14.82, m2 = 18.32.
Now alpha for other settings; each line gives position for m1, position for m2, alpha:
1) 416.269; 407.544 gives 1.301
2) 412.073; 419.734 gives 1.179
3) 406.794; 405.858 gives 1.286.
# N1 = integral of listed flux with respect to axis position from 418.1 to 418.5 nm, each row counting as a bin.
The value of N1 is 7.4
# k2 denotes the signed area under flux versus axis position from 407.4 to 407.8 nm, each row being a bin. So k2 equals 6.2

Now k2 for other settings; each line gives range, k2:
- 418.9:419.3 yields 6.1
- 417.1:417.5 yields 6.1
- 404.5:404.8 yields 4.6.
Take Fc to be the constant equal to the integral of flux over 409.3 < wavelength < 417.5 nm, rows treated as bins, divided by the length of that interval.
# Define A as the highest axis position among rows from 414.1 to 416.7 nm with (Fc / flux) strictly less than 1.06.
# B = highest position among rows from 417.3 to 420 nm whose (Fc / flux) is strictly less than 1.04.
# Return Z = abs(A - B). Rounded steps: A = 416.653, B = 419.155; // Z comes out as 2.50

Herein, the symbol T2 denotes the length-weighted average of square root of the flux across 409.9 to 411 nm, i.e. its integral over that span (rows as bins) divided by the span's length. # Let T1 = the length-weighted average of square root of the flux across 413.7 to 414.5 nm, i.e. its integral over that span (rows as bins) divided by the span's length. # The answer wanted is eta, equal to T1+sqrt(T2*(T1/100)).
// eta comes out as 4.24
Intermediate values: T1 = 3.85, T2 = 3.99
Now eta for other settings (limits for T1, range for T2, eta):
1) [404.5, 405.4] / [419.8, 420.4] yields 4.30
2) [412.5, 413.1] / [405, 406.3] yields 4.45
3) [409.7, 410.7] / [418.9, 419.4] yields 4.26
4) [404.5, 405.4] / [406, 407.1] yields 4.28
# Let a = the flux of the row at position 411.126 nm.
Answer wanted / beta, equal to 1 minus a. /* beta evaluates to -15.3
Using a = 16.3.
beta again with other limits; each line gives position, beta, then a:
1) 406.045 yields -11.8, 12.77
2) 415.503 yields -15.8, 16.83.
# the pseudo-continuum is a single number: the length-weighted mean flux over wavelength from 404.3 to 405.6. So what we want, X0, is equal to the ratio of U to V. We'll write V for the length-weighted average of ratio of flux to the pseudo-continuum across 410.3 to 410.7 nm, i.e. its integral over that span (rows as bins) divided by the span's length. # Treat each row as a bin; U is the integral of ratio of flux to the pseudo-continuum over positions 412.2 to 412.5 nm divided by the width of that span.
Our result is 1.16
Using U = 1.19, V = 1.02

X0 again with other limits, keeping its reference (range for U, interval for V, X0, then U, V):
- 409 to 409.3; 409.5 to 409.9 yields 1.22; 1.12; 0.92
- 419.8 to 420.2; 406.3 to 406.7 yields 1.56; 1.00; 0.64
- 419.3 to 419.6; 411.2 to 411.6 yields 0.91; 0.93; 1.03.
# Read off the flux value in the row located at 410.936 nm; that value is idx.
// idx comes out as 17.41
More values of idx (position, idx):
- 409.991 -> 14.05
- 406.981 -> 16.5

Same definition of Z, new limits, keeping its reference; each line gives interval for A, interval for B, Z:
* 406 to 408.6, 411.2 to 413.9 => 5.49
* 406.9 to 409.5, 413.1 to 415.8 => 6.08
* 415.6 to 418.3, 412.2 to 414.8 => 3.45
